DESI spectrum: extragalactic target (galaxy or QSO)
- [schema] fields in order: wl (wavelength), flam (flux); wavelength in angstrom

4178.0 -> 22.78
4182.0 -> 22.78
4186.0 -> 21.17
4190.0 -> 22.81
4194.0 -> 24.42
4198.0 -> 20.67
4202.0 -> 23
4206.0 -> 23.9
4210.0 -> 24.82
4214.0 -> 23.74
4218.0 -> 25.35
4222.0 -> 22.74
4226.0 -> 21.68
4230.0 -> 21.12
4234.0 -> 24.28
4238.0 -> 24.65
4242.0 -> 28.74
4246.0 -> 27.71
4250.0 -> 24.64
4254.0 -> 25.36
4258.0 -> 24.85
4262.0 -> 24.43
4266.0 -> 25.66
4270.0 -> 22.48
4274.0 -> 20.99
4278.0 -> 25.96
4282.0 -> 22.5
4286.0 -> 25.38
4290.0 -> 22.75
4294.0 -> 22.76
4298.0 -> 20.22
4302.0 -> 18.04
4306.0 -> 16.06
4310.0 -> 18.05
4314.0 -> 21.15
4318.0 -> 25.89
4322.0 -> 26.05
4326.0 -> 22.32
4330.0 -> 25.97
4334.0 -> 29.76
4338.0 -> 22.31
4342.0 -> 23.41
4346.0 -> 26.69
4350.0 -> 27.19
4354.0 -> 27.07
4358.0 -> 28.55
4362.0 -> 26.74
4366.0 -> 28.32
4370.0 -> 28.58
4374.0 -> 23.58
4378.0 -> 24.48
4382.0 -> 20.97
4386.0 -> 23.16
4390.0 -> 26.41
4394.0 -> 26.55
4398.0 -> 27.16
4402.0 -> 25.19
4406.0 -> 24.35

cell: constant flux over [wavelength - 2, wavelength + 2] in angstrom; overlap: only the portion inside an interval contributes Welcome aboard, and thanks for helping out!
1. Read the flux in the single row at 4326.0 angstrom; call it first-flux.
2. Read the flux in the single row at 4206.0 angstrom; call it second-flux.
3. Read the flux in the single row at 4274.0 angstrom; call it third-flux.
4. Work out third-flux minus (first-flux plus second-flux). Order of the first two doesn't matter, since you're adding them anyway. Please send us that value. -25.2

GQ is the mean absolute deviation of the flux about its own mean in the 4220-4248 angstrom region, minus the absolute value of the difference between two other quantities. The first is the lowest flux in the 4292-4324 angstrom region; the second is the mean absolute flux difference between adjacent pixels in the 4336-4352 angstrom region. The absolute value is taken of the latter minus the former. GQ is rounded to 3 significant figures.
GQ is -12.2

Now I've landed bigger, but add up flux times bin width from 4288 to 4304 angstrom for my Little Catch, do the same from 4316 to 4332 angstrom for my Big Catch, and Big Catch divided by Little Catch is 1.20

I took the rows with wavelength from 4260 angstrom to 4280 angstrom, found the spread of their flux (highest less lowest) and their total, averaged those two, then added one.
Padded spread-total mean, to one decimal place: 63.2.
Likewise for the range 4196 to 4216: 61.1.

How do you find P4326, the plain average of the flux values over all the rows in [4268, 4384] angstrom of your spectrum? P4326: 23.9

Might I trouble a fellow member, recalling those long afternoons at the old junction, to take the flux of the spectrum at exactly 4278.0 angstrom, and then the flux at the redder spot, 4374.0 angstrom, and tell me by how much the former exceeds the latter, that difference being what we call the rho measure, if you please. 2.4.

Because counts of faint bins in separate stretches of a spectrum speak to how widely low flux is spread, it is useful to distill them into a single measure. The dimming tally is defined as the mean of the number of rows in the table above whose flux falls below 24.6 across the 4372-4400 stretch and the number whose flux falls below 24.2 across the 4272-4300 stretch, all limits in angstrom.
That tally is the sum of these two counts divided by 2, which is 4.5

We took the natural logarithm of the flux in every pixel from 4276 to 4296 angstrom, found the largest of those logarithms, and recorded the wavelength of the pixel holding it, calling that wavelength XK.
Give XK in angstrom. 4278.0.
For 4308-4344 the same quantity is 4334.0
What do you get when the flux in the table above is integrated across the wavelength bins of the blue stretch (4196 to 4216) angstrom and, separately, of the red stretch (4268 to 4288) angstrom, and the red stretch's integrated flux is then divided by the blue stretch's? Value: 1.01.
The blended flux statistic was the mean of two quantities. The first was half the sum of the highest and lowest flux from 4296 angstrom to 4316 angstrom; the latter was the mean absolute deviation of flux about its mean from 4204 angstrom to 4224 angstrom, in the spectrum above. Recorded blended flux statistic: 9.7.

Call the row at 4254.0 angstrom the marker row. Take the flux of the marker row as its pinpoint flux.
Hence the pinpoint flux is 25.36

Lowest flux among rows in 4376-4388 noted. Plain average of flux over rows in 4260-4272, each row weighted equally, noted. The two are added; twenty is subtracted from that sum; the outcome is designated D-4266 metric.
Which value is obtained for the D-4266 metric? 25.2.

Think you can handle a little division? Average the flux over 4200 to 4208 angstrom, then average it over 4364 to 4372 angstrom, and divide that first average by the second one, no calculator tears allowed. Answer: 0.82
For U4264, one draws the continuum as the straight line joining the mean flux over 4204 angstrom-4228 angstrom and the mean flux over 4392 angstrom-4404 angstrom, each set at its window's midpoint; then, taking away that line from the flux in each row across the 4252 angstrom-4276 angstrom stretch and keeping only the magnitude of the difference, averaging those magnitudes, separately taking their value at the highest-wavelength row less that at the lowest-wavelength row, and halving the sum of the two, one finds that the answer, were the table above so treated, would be 1.9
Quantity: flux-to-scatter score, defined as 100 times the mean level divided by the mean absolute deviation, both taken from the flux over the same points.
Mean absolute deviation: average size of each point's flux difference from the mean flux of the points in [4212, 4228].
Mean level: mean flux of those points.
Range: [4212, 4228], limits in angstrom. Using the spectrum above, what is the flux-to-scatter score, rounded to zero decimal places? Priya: 2002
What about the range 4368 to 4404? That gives 1364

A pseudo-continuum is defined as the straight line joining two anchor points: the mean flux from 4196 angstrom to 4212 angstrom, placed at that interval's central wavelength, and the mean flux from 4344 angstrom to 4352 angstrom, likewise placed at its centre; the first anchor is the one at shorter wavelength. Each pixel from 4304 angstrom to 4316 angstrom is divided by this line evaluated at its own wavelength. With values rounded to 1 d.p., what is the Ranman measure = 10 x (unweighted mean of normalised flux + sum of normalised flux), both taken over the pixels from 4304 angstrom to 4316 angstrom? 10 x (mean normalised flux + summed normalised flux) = 28.4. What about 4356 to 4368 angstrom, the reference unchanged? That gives 40.8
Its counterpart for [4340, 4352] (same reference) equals 38.3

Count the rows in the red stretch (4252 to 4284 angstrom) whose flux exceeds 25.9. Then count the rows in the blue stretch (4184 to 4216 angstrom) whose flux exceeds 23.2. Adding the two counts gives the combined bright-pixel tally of 5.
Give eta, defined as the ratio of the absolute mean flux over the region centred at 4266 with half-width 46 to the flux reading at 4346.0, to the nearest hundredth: 0.87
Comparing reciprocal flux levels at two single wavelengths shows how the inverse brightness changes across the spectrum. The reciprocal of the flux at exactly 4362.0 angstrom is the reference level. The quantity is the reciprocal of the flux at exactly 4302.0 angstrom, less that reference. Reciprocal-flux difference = 0.018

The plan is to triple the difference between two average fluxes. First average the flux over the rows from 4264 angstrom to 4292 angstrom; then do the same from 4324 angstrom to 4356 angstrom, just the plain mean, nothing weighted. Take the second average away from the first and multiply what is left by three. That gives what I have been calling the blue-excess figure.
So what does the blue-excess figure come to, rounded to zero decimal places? -6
